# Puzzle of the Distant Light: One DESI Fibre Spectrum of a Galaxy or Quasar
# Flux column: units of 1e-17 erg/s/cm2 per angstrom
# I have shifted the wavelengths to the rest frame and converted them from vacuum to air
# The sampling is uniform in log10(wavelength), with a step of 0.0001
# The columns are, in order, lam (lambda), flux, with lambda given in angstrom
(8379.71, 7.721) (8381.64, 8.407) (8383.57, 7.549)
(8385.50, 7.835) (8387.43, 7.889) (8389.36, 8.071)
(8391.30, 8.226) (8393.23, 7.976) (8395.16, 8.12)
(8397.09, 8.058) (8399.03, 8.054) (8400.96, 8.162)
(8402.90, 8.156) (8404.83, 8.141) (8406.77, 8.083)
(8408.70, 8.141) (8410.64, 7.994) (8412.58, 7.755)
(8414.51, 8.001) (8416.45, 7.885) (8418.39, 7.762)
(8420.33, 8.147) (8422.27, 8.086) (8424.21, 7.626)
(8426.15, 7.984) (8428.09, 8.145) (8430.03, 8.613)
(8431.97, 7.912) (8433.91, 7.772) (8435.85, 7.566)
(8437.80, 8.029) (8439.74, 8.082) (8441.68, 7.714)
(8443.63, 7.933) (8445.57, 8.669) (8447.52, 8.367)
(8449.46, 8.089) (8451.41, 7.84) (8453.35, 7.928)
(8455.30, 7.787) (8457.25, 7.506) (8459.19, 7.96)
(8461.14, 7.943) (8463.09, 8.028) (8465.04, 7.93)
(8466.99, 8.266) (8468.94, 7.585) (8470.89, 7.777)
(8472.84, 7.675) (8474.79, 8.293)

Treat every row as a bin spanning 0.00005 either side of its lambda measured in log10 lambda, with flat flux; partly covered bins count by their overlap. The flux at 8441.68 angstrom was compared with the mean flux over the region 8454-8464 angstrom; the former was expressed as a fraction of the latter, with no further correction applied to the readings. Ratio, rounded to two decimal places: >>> 0.98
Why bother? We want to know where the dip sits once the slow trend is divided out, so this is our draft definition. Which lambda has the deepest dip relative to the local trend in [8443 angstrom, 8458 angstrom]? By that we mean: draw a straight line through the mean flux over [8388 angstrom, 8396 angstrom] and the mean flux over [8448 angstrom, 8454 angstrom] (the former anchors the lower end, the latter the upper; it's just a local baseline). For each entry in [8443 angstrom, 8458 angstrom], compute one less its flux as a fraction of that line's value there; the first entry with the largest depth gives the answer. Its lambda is 8457.25 angstrom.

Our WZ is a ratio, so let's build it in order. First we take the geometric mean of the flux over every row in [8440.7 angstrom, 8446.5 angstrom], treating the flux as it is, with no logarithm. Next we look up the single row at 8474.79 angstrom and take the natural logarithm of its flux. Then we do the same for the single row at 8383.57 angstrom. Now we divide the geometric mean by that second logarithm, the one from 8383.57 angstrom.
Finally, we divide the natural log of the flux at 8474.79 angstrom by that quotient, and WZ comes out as 0.528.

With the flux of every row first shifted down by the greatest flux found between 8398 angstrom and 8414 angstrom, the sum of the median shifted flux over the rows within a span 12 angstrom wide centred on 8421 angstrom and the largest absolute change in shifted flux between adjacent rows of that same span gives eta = 0.2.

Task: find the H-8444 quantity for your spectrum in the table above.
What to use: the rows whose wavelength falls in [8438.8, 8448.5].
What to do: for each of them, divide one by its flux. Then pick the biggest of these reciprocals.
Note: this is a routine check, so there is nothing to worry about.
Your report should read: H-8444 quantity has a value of 0.130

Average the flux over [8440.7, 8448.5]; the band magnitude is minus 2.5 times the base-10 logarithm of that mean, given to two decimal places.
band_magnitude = -2.28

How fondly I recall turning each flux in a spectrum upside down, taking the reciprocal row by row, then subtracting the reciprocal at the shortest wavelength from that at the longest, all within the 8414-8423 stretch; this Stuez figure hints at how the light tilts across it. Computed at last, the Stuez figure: -0.001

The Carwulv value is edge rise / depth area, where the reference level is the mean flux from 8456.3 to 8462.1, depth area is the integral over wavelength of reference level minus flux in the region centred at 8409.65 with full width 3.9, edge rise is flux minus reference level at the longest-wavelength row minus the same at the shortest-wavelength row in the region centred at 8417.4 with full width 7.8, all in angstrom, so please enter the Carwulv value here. -0.1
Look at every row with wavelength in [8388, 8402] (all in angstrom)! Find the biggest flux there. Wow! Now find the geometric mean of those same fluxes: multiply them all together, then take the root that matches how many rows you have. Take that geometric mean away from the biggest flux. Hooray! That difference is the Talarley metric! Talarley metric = 0.1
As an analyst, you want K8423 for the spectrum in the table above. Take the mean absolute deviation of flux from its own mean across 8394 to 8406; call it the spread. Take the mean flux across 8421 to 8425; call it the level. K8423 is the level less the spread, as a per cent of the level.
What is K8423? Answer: 99.5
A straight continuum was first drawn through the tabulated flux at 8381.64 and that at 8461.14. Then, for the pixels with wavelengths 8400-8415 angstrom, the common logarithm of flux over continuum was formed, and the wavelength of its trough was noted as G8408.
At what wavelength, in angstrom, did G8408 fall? 8412.58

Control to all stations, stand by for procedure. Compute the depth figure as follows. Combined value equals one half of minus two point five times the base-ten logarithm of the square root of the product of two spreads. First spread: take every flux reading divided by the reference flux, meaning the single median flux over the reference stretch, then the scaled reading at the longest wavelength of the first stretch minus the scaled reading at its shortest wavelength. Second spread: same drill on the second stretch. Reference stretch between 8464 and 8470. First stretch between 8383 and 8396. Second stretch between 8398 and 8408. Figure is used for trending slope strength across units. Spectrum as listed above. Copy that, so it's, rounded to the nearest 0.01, 2.24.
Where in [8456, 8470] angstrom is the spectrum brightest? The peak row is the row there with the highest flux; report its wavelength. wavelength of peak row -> 8466.99 angstrom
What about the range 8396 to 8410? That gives 8400.96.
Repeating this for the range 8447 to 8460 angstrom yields 8447.52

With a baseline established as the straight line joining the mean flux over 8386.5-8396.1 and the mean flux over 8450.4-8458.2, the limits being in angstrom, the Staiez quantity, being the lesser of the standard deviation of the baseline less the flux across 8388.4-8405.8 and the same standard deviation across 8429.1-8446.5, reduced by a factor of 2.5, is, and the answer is 0.03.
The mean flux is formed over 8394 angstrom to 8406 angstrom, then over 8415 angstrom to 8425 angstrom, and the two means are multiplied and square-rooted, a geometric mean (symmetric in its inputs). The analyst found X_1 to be 8.01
